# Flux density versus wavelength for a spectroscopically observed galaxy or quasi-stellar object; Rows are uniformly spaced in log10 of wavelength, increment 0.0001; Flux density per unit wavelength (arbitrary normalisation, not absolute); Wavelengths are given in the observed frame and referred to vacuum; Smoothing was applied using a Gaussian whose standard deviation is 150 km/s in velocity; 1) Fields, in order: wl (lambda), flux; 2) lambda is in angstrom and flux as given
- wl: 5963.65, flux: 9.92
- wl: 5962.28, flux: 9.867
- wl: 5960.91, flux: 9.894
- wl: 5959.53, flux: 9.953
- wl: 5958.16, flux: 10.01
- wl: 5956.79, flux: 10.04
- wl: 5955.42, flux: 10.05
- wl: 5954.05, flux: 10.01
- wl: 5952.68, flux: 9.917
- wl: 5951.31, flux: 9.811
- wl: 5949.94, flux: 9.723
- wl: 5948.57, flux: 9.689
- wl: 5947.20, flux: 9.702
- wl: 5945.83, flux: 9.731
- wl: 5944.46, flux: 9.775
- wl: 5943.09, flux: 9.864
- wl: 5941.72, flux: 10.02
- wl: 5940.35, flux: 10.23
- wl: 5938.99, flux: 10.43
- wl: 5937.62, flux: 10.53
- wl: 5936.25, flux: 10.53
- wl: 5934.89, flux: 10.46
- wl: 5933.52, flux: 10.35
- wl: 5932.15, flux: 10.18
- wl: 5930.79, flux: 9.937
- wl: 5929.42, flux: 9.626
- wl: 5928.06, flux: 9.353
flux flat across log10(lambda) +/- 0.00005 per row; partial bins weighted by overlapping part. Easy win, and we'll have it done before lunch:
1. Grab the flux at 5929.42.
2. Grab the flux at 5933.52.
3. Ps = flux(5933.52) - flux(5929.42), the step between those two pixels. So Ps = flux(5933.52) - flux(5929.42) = 0.7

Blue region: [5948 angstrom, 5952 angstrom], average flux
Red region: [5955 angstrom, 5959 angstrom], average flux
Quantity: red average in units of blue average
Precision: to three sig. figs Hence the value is 1.03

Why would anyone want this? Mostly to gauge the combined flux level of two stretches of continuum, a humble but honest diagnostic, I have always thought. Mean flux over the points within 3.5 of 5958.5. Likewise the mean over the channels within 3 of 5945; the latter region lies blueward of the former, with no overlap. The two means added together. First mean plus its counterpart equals 19.8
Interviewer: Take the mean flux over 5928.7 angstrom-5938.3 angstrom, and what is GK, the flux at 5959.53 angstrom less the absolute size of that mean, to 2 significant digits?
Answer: -0.28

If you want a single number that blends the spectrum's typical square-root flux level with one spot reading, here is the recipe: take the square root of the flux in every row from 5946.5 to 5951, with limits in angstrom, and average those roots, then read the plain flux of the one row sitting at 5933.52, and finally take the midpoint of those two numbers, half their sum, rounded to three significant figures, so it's 6.73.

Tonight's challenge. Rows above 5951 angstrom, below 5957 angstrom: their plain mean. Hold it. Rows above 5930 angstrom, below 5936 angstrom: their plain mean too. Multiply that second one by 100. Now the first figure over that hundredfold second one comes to 0.0097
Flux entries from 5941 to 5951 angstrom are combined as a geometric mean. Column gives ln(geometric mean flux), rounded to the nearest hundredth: 2.28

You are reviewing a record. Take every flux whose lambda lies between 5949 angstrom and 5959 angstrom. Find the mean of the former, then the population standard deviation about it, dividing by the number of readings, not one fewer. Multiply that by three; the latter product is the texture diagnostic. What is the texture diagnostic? 0.35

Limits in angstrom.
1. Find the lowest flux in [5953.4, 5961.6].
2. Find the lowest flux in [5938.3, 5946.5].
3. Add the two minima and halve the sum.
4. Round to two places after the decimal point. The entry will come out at 9.81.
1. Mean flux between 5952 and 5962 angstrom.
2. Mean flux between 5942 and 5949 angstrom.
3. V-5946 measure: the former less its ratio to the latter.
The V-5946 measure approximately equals 8.96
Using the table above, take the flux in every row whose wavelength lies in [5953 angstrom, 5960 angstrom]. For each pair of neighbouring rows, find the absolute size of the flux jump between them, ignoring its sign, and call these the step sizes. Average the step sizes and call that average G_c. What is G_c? 0.034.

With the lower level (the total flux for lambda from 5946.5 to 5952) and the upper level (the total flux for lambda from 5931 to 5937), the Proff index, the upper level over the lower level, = 1.07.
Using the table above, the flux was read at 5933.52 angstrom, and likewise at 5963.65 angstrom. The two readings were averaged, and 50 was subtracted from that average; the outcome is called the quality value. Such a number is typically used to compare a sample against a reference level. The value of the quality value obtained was -39.9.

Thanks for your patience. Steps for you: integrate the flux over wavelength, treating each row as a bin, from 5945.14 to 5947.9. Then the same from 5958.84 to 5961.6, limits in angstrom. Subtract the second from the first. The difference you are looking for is -0.6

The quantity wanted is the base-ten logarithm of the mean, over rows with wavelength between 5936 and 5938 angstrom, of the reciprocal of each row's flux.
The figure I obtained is -1.02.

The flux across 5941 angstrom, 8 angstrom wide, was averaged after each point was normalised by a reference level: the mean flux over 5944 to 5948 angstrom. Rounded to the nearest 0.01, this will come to 1.04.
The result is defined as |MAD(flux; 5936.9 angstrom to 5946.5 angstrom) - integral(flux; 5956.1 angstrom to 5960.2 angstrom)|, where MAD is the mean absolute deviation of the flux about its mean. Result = 41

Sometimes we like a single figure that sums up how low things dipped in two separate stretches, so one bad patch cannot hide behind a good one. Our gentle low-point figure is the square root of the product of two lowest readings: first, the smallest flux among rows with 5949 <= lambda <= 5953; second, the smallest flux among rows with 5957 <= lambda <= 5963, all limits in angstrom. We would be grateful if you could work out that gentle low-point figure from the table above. 9.8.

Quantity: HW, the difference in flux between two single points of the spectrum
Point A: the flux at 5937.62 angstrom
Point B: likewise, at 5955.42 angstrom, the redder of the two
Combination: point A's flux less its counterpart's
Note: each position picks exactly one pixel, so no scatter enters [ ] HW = 0.5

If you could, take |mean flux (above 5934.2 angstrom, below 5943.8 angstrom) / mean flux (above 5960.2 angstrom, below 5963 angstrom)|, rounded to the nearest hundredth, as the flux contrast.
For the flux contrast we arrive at 1.04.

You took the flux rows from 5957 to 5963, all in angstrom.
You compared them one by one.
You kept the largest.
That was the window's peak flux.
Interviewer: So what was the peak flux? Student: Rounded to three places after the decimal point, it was 10.010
